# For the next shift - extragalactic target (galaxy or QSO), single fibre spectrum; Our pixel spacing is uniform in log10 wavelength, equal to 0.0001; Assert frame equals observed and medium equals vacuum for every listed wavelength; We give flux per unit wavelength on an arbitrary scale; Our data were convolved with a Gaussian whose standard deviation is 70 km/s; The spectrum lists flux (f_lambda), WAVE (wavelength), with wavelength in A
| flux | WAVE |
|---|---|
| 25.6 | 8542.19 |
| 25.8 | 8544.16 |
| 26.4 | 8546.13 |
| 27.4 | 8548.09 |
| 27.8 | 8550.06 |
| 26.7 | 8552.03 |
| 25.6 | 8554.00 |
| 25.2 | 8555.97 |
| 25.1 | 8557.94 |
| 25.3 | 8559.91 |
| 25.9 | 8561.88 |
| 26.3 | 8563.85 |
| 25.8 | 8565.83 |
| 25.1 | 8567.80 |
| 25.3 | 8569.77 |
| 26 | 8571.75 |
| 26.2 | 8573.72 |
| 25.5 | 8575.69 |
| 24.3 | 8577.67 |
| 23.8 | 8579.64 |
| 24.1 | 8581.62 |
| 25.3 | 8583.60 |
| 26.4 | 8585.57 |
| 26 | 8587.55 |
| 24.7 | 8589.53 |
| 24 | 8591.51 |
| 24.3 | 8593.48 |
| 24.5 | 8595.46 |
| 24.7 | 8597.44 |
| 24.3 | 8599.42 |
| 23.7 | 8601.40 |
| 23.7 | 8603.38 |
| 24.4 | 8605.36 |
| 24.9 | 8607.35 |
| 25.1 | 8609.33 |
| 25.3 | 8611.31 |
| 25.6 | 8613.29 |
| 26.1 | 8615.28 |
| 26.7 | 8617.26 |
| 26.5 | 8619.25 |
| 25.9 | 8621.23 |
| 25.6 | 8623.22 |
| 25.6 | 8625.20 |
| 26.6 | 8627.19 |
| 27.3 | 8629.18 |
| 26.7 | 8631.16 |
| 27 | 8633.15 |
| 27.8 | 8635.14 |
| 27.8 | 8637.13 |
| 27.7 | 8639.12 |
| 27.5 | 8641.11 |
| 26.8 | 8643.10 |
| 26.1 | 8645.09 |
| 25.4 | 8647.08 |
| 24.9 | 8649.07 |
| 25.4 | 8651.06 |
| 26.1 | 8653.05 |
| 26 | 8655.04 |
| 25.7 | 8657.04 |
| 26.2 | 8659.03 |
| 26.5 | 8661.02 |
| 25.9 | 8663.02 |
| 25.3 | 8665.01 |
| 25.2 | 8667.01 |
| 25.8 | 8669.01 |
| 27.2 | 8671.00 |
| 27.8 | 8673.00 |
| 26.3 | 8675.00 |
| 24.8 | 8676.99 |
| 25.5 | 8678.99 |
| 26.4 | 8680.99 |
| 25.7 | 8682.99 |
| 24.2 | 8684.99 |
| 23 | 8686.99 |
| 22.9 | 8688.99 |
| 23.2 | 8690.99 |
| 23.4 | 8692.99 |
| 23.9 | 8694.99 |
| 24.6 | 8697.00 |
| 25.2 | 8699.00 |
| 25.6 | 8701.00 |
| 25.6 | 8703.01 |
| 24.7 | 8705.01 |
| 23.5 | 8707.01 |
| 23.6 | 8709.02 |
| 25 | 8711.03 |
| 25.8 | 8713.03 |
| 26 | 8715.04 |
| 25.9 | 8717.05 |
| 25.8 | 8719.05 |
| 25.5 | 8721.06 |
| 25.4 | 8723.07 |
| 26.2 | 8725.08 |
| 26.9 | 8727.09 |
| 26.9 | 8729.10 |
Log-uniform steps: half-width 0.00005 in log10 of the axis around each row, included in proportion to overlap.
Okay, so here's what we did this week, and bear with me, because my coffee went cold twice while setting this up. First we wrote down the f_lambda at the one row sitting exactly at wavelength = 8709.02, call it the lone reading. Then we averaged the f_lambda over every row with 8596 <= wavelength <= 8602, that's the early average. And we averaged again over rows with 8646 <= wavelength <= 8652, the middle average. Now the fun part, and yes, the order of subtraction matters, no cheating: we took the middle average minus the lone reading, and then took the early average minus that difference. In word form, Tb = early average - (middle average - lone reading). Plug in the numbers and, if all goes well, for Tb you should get 22.6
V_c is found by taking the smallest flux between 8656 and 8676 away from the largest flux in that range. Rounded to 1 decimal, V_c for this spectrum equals 2.6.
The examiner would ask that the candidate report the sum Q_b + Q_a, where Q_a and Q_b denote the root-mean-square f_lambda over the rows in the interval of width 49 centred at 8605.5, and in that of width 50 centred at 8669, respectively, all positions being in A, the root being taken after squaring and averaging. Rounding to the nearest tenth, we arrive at 50.7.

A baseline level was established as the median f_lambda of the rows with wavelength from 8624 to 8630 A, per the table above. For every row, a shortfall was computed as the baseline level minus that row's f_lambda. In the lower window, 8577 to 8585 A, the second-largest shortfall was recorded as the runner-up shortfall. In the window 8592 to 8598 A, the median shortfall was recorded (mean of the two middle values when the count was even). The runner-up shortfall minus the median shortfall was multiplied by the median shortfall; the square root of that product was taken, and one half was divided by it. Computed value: 0.55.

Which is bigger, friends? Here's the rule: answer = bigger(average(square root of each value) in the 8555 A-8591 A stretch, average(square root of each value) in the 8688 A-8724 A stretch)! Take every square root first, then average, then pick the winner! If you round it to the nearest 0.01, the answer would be 5.03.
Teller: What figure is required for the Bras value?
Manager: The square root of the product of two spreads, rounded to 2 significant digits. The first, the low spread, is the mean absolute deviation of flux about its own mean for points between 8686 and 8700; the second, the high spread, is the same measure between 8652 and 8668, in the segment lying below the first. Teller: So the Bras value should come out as 0.49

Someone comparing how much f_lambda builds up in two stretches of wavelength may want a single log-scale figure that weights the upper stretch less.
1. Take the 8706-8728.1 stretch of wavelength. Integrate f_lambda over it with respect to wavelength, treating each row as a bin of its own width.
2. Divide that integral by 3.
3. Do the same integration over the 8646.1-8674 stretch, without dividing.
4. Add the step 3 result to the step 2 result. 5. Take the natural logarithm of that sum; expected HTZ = 6.8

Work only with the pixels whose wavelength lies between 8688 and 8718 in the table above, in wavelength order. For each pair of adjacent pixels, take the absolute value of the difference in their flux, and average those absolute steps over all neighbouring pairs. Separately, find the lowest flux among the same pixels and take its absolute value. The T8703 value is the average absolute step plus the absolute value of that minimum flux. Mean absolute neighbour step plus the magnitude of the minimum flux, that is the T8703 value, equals 23.4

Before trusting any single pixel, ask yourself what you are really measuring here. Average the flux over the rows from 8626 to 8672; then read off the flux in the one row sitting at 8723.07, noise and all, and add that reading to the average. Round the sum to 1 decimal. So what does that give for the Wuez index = 51.8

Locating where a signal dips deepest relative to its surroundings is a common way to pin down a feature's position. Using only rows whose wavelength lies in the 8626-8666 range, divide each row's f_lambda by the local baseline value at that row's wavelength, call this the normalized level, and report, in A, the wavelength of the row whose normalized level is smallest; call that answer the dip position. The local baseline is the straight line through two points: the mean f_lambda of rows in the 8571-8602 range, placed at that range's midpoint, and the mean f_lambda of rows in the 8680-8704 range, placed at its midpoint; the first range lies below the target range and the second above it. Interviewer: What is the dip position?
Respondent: 8649.07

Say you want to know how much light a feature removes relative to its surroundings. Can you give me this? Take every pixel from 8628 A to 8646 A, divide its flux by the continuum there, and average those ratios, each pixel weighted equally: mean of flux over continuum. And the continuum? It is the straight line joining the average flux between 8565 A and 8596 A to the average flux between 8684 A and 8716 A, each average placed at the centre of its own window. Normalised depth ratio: 1.10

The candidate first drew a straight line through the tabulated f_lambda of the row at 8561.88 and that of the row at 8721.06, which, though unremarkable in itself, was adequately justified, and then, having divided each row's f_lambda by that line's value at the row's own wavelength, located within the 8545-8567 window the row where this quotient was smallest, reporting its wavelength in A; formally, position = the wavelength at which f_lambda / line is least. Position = 8557.94 A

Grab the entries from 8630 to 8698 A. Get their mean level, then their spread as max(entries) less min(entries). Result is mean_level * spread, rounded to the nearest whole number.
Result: 126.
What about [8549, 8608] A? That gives 103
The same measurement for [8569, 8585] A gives 60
